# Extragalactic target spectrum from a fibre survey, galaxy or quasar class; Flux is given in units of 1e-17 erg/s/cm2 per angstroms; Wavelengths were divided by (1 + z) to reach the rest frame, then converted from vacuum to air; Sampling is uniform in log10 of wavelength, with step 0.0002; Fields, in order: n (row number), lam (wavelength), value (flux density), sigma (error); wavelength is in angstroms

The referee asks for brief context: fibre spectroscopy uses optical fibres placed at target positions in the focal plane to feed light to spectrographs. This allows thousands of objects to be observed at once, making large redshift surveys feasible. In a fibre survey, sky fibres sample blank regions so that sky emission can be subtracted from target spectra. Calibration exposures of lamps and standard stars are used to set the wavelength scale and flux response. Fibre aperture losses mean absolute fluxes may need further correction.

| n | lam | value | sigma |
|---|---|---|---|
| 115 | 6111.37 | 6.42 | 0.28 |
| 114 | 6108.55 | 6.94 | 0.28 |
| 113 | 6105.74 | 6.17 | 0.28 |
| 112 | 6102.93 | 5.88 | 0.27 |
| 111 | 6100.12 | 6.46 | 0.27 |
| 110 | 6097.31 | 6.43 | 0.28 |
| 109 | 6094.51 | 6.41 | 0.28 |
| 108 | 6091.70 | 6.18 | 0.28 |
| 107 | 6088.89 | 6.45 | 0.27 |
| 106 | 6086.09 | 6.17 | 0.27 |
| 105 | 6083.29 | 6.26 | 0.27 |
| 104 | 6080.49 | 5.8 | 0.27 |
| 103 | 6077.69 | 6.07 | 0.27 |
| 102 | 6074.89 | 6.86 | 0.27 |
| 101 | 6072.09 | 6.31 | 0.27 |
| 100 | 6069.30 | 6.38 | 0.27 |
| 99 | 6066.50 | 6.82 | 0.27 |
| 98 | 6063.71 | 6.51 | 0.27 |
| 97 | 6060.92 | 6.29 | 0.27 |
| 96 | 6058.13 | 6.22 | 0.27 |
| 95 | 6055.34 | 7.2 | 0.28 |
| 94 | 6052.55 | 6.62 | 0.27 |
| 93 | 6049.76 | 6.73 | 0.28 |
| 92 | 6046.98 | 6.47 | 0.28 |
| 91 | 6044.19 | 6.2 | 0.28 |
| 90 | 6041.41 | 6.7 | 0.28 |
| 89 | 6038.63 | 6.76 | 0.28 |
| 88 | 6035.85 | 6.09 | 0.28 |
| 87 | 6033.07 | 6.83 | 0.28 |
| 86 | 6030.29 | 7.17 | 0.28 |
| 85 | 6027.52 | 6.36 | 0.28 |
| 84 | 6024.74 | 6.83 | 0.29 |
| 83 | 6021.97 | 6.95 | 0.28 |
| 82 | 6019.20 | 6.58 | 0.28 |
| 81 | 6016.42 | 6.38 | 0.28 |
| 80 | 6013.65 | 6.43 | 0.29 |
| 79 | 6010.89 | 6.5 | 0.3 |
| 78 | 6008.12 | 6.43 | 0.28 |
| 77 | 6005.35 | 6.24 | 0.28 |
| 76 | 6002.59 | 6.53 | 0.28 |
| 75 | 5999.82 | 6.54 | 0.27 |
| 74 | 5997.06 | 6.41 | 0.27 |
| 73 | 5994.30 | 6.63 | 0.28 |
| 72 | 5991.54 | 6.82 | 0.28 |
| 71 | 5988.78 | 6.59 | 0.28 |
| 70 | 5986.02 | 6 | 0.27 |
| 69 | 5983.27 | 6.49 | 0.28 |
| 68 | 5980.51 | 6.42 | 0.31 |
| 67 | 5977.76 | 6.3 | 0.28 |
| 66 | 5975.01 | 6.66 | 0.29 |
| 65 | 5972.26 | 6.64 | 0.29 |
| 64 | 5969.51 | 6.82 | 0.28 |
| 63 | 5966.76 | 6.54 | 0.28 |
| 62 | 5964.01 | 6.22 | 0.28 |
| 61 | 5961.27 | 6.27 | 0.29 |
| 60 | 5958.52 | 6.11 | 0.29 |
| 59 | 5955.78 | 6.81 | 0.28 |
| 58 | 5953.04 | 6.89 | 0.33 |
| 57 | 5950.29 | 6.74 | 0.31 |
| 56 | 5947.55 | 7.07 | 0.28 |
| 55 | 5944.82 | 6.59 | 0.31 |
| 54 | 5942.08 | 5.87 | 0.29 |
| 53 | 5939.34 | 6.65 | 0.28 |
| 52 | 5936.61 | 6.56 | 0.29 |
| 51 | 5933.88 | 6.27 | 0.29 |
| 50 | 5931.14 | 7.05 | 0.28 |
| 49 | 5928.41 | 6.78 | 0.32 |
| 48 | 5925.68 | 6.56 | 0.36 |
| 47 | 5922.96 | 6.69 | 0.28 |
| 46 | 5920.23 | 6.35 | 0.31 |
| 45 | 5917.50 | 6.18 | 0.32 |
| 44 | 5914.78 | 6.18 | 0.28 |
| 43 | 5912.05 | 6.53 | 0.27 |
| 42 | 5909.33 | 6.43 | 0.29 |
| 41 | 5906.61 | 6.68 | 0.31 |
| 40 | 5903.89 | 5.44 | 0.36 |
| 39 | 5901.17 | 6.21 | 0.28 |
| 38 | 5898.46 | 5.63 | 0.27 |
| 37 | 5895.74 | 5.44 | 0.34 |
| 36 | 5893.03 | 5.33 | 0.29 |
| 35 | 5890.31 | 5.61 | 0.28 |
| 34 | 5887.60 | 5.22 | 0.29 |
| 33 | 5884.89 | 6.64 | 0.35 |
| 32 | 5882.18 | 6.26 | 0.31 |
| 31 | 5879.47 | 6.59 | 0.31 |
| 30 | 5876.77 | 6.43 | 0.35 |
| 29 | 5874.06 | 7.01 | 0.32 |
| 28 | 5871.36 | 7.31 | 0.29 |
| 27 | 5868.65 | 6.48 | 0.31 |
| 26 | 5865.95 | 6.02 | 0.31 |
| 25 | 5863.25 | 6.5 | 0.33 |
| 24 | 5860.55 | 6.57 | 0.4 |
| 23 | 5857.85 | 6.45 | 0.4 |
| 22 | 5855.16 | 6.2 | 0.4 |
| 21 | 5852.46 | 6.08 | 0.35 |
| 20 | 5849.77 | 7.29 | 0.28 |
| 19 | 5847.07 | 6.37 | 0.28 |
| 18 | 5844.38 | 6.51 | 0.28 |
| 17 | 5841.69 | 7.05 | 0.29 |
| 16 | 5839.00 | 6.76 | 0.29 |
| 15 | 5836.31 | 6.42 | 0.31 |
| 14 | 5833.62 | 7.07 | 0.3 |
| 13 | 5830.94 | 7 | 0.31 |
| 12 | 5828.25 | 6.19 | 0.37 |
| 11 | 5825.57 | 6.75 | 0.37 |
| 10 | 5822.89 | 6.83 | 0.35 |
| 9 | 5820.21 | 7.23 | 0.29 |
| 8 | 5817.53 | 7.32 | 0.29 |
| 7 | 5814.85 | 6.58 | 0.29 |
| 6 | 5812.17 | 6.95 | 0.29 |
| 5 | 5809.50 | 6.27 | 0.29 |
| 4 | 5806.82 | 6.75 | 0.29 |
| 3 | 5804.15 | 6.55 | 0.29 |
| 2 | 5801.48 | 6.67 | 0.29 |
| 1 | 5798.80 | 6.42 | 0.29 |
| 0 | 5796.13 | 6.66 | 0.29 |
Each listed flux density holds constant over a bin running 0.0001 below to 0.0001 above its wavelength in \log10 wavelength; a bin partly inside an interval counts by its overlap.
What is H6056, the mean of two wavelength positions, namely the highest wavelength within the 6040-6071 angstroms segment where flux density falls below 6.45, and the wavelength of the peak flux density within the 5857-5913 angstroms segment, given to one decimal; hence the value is 5970.3 angstroms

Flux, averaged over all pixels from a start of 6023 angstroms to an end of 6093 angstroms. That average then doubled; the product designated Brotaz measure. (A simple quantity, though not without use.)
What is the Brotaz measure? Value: 13.0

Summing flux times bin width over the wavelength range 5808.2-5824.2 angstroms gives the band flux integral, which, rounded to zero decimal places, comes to 110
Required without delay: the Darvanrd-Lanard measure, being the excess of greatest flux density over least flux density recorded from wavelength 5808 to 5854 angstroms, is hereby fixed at 1.24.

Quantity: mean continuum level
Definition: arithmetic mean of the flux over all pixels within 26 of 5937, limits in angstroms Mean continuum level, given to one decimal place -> 6.5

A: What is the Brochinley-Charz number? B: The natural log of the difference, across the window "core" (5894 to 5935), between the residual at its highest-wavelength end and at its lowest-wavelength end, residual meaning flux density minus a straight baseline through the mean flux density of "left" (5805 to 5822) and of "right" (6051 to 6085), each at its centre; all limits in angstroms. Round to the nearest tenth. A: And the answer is -0.1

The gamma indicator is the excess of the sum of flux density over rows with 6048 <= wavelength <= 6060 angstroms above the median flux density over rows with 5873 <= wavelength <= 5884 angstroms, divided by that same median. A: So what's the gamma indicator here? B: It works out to 3.1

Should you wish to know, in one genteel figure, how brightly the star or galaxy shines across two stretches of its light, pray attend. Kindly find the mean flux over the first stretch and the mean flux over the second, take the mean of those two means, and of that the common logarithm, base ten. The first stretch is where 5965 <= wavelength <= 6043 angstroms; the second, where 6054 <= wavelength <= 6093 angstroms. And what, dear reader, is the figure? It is 0.811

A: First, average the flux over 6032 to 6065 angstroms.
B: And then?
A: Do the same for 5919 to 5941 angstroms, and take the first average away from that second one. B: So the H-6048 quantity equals 0.06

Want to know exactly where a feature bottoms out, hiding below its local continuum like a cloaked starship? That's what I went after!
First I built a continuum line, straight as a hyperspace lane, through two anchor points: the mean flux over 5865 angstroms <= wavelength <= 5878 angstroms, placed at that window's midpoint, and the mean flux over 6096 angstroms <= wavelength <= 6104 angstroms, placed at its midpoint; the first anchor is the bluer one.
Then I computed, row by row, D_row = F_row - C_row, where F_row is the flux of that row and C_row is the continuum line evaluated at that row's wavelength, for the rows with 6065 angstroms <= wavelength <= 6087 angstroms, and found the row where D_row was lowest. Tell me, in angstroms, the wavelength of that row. 6080.49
